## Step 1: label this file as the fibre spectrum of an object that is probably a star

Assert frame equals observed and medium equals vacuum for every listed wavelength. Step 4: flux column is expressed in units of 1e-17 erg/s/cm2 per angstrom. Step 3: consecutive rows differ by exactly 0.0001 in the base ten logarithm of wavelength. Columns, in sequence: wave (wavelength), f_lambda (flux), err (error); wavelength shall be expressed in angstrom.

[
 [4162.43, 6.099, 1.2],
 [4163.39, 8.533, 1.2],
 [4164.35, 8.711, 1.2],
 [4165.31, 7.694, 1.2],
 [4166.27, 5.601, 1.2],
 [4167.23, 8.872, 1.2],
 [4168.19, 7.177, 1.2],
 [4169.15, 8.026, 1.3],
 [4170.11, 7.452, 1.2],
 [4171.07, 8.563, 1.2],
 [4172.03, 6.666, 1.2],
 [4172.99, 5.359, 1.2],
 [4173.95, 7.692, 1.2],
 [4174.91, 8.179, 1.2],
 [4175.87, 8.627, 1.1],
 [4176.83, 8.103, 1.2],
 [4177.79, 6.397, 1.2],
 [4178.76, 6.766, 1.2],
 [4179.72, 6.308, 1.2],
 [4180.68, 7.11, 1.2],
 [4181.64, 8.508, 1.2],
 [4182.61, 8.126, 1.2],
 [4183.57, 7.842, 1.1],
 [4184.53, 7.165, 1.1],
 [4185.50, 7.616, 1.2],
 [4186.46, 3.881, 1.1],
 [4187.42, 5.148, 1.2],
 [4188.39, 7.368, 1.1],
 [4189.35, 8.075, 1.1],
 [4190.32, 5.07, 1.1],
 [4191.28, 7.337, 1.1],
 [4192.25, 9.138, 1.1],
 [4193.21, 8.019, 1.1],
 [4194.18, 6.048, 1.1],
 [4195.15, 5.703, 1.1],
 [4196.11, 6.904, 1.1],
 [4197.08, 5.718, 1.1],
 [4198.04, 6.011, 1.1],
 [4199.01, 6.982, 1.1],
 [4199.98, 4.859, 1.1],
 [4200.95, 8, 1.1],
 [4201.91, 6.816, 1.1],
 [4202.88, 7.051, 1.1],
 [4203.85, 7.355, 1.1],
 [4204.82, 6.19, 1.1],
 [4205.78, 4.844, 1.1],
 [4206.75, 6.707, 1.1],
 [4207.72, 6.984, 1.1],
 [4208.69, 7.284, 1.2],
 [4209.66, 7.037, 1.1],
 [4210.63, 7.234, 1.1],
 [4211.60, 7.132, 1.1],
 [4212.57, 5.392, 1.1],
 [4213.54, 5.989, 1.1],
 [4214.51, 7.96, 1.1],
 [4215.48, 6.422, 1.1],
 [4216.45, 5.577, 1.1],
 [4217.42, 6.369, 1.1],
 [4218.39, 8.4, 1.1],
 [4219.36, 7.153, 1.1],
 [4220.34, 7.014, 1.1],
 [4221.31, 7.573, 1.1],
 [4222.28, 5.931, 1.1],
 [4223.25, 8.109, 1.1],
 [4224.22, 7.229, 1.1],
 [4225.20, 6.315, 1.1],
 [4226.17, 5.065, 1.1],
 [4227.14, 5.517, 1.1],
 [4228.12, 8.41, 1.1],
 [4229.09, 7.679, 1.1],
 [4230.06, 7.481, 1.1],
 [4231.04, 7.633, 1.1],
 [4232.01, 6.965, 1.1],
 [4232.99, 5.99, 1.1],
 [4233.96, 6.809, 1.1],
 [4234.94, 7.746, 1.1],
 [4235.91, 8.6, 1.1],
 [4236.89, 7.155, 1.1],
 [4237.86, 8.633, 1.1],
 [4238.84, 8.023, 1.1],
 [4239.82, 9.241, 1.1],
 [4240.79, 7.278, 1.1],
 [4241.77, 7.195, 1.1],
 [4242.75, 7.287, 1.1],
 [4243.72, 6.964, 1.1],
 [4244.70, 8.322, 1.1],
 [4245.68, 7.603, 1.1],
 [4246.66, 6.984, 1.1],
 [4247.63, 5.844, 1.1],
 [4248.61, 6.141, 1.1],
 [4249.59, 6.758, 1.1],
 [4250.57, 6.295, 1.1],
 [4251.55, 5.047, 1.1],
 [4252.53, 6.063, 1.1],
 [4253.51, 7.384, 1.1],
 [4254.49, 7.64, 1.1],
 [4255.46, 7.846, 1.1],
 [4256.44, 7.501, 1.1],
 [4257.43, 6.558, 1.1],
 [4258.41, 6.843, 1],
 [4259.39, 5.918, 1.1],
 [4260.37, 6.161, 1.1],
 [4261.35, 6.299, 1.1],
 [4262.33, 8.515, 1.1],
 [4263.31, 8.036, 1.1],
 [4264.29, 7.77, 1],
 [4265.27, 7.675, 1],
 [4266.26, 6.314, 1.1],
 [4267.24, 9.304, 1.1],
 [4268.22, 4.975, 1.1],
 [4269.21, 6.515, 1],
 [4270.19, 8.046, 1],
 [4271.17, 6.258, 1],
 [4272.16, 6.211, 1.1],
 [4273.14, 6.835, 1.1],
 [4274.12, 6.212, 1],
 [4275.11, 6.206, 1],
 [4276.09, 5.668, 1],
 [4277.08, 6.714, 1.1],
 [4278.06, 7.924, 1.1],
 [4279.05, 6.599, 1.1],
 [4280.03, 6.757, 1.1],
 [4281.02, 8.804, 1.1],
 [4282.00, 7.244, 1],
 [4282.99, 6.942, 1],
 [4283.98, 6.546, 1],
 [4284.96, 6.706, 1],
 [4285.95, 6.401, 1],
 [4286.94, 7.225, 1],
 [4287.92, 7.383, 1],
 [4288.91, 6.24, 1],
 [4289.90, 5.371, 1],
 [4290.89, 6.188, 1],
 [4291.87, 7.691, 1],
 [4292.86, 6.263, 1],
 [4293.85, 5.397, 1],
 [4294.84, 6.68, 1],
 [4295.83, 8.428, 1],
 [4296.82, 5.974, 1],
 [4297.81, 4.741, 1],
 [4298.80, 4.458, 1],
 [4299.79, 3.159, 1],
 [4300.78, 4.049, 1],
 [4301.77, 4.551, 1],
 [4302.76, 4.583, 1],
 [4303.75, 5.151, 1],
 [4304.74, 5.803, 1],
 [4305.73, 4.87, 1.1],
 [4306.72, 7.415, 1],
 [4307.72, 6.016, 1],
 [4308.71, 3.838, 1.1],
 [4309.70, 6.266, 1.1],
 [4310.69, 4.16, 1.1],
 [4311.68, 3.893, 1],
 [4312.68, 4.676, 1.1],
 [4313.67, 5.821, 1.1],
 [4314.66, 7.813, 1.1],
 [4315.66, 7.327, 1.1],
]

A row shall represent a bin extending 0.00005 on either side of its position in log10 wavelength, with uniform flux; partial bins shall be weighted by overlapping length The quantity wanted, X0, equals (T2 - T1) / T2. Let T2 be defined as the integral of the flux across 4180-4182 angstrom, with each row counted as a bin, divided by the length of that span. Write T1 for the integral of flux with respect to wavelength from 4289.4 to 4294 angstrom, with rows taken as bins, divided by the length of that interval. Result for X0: 0.18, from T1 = 6.2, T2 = 7.64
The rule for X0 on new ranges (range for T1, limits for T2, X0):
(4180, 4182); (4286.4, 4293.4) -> -0.15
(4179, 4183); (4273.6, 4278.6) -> -0.14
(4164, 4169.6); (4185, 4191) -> -0.23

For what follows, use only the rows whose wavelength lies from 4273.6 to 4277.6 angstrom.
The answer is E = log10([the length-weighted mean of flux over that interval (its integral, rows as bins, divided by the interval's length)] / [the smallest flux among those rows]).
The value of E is 0.04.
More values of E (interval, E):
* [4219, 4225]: 0.08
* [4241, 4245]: 0.03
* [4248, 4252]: 0.08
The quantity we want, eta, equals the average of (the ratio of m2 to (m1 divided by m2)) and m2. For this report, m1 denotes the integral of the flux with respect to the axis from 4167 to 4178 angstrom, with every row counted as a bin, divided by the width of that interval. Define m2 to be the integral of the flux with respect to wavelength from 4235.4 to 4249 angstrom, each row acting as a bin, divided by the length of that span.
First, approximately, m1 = 7.60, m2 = 7.5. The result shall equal 7.50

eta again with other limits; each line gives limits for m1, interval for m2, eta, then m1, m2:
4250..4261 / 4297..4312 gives 4.25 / 6.65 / 4.9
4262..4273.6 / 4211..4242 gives 7.09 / 7.19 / 7.1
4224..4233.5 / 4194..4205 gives 6.33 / 6.82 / 6.5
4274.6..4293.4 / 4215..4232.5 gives 7.02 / 6.78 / 6.9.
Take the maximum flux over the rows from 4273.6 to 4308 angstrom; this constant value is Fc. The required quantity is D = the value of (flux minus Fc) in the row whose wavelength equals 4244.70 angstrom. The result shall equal -0.5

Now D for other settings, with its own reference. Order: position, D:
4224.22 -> -1.6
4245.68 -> -1.2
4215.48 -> -2.4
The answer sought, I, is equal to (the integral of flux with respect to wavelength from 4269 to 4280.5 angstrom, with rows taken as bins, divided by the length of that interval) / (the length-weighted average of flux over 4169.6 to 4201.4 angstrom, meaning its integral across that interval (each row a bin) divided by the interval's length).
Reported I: 0.95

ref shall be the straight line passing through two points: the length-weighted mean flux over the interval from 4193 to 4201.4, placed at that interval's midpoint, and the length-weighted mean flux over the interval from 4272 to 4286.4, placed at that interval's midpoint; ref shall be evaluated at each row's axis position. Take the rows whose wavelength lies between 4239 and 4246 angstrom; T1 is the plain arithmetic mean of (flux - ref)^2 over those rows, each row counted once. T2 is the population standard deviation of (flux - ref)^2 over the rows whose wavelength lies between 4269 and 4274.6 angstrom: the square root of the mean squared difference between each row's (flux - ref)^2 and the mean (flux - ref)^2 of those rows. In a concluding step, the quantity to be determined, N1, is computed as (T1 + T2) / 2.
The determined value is 1.1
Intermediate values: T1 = 1.7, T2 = 0.6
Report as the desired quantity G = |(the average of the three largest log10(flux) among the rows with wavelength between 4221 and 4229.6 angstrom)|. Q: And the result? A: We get 0.906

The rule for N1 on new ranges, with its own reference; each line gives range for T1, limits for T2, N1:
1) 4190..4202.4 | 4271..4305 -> 2.2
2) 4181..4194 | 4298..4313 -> 3.3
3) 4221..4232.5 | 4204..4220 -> 1.1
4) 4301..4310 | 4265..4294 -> 2.4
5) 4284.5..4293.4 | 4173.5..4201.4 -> 1.2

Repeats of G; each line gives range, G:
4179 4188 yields 0.911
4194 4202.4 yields 0.862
